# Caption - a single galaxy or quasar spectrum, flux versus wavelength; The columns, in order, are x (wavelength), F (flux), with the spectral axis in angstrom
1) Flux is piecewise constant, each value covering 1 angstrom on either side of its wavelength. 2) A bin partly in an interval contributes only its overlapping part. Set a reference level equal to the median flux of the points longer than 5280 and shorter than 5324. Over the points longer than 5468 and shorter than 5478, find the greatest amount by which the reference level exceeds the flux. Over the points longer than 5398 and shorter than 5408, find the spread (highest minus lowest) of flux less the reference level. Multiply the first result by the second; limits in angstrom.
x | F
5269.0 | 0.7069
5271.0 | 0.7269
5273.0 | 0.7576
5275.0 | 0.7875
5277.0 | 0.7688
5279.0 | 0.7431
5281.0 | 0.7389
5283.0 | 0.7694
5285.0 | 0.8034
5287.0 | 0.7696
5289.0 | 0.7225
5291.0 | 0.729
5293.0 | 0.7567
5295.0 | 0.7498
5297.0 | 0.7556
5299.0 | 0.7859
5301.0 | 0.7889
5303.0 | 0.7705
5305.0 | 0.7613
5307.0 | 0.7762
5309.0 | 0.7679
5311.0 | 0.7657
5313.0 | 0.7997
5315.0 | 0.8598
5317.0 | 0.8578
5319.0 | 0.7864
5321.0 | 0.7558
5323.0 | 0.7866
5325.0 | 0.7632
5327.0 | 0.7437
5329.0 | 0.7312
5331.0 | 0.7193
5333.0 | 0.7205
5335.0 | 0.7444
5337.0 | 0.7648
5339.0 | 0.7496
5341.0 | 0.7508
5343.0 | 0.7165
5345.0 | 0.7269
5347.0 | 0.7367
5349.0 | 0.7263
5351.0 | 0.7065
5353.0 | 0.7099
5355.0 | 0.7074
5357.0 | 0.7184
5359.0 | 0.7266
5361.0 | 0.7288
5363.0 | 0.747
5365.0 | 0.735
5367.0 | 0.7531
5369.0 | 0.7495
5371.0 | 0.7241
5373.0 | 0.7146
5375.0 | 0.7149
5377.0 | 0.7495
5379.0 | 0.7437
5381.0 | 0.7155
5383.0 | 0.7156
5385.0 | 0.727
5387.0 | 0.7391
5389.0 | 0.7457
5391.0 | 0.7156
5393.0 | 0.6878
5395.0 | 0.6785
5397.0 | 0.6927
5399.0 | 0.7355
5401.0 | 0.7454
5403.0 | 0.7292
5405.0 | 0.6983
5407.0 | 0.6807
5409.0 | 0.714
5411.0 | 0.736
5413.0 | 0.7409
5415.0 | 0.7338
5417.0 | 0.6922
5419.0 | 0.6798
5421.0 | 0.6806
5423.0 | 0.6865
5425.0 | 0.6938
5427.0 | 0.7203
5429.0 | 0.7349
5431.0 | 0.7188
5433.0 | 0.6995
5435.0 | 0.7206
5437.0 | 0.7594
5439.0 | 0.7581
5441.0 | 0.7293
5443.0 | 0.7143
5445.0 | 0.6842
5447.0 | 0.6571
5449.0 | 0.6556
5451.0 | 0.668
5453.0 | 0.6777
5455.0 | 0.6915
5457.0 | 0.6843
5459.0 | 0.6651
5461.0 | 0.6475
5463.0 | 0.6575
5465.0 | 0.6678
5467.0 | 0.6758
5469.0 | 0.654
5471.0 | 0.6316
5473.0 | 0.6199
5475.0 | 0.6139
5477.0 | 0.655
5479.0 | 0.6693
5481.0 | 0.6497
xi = 0.010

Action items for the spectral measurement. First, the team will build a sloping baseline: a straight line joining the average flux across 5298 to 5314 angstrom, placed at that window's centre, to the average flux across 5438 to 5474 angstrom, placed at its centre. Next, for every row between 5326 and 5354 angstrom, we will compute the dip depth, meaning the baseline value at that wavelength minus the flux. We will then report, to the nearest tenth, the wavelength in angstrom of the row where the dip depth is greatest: 5331.0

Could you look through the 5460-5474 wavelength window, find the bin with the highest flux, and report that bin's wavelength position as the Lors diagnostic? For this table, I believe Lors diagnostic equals 5467.0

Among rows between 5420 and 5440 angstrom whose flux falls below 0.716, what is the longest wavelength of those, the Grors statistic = 5433.0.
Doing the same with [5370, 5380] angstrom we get 5375.0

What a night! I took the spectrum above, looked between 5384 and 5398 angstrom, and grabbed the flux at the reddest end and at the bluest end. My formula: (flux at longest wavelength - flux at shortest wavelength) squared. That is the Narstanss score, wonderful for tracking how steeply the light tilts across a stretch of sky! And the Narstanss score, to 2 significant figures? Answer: 0.0012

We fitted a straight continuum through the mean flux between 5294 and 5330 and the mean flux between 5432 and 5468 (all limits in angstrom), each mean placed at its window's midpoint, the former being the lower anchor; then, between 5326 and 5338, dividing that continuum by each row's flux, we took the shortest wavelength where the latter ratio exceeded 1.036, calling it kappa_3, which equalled 5329.0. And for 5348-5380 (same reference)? 5349.0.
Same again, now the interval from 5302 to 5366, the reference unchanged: 5329.0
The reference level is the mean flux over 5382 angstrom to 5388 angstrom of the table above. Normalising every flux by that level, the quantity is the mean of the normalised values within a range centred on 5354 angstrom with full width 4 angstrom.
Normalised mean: 0.97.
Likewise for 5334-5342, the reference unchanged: 1.03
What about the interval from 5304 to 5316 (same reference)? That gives 1.08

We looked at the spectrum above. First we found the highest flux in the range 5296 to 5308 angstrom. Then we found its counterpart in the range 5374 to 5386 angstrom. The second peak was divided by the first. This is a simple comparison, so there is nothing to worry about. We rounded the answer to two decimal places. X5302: 0.95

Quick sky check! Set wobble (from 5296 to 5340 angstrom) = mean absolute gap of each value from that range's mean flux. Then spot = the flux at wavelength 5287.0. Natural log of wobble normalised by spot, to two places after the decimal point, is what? -3.42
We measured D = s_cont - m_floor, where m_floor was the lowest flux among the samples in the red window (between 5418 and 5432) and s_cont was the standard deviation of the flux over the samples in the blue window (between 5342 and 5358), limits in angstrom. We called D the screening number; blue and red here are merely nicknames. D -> -0.67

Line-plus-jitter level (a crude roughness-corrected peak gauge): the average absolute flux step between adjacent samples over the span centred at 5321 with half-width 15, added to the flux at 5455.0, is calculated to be 0.715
